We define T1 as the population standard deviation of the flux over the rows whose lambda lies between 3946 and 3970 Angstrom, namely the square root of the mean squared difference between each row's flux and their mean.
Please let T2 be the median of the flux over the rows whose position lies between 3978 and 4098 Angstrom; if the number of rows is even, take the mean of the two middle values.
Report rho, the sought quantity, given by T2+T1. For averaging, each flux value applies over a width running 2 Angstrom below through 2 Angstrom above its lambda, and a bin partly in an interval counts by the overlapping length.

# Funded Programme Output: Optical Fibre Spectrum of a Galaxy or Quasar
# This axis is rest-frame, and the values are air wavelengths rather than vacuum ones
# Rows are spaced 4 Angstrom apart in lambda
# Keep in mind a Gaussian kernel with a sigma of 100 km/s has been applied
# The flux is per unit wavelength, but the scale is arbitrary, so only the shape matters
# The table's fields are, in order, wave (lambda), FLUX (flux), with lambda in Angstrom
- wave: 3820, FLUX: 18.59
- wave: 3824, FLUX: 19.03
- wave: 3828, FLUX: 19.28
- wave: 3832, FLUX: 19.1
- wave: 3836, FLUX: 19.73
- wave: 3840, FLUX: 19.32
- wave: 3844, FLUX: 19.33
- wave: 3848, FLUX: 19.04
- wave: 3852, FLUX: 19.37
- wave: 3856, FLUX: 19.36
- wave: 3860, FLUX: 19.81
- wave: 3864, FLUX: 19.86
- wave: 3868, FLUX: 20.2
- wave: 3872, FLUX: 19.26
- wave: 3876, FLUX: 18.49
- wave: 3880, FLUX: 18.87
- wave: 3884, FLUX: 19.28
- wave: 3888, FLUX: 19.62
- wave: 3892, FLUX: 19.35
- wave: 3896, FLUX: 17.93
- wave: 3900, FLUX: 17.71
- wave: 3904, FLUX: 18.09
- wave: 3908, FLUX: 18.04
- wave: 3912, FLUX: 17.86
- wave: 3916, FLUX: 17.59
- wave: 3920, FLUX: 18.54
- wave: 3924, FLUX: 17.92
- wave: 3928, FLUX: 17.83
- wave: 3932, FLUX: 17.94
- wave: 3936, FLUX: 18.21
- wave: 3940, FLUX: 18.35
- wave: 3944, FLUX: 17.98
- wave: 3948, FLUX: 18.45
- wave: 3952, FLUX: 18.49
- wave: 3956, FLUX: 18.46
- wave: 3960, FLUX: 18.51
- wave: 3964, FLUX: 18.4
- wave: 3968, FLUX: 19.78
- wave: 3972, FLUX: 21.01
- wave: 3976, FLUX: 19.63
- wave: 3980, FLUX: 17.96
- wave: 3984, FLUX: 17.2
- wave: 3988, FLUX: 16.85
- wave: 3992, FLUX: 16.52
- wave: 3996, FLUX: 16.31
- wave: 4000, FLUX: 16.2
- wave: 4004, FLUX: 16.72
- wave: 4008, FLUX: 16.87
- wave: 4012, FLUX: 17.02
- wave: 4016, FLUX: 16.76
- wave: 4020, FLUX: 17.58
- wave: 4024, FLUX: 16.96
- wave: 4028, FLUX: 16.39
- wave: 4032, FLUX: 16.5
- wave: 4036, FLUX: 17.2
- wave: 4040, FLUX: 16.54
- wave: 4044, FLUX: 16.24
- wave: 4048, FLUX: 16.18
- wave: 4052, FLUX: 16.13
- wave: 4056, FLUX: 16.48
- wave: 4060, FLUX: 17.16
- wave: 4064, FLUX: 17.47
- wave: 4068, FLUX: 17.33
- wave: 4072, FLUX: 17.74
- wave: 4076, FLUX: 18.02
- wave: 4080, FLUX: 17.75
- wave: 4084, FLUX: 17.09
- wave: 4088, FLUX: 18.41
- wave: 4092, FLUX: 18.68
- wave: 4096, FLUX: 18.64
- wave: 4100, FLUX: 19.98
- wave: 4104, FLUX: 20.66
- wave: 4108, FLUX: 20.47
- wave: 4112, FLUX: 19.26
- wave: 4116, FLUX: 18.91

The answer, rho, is 17.5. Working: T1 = 0.5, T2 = 17.0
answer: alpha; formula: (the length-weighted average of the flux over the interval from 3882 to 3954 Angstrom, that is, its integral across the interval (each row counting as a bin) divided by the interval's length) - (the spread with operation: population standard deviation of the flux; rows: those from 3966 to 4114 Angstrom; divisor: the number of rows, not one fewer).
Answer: 16.9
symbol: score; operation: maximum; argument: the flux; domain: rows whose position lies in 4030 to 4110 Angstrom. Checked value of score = 20.66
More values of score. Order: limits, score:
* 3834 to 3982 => 21.01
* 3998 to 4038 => 17.58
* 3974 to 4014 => 19.63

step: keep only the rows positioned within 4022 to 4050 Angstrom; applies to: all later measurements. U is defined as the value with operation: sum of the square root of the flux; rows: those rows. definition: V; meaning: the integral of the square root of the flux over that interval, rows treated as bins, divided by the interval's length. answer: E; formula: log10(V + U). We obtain 1.51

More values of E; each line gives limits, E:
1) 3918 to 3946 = 1.53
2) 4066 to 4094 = 1.53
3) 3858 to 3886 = 1.55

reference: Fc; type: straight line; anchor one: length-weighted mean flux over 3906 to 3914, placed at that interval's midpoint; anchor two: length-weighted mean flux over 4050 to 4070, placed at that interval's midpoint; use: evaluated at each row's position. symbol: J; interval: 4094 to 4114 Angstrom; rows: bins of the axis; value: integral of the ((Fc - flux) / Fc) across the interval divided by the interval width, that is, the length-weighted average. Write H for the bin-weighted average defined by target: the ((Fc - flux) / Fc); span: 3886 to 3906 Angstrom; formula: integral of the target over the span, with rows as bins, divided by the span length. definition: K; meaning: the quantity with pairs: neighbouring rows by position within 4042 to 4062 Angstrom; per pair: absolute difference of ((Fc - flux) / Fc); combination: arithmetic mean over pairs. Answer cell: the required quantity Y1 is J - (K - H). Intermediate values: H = -0.027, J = -0.192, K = 0.017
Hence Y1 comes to -0.24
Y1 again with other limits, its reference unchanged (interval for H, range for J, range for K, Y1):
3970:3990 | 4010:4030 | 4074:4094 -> -0.08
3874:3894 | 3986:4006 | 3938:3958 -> -0.02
